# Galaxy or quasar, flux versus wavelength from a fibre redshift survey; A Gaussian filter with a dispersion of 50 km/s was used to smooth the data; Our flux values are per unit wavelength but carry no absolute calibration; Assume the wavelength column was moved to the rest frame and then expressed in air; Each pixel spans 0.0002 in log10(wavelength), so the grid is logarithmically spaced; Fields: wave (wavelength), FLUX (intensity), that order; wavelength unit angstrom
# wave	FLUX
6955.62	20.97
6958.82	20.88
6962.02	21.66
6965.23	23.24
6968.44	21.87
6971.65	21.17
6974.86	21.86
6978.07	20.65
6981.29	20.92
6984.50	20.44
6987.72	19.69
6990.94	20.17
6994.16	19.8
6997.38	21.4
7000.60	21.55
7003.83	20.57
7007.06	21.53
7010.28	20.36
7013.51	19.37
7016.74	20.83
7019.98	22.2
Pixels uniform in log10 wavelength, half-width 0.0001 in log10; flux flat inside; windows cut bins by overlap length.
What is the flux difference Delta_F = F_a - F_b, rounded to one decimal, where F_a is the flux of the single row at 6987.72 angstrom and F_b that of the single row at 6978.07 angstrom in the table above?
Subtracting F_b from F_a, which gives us -1.0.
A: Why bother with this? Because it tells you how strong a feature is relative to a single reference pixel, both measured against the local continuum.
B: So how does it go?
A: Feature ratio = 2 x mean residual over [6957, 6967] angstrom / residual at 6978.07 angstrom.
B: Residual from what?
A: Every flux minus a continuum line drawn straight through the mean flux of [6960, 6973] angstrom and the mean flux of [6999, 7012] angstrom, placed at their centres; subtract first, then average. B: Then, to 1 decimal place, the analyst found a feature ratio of 0.3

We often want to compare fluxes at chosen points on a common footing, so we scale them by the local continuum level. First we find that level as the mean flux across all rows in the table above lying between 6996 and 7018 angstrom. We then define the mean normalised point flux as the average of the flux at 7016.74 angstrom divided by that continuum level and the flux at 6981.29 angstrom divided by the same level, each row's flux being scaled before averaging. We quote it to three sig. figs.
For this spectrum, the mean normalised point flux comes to 1.00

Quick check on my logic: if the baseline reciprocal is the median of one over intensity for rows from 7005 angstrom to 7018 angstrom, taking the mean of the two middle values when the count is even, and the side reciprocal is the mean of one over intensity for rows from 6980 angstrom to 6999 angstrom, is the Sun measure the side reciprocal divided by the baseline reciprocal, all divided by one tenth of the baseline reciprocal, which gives 208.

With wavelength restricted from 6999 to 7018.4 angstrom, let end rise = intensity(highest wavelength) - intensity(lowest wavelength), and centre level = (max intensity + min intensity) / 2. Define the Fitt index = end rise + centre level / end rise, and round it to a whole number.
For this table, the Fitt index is -29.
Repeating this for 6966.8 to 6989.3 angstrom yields -12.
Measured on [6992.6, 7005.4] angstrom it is 28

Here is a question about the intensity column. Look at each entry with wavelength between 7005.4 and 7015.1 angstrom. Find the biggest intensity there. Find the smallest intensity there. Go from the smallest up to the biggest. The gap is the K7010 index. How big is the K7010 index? 2.2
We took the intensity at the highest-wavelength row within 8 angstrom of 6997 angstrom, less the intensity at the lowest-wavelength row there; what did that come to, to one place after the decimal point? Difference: 0.4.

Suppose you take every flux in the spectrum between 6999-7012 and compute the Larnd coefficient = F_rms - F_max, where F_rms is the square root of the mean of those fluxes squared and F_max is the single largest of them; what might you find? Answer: -0.5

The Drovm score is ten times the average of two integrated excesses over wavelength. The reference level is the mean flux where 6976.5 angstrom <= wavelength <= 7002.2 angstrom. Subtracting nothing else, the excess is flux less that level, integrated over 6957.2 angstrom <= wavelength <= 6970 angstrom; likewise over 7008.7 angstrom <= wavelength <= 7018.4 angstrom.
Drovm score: 67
